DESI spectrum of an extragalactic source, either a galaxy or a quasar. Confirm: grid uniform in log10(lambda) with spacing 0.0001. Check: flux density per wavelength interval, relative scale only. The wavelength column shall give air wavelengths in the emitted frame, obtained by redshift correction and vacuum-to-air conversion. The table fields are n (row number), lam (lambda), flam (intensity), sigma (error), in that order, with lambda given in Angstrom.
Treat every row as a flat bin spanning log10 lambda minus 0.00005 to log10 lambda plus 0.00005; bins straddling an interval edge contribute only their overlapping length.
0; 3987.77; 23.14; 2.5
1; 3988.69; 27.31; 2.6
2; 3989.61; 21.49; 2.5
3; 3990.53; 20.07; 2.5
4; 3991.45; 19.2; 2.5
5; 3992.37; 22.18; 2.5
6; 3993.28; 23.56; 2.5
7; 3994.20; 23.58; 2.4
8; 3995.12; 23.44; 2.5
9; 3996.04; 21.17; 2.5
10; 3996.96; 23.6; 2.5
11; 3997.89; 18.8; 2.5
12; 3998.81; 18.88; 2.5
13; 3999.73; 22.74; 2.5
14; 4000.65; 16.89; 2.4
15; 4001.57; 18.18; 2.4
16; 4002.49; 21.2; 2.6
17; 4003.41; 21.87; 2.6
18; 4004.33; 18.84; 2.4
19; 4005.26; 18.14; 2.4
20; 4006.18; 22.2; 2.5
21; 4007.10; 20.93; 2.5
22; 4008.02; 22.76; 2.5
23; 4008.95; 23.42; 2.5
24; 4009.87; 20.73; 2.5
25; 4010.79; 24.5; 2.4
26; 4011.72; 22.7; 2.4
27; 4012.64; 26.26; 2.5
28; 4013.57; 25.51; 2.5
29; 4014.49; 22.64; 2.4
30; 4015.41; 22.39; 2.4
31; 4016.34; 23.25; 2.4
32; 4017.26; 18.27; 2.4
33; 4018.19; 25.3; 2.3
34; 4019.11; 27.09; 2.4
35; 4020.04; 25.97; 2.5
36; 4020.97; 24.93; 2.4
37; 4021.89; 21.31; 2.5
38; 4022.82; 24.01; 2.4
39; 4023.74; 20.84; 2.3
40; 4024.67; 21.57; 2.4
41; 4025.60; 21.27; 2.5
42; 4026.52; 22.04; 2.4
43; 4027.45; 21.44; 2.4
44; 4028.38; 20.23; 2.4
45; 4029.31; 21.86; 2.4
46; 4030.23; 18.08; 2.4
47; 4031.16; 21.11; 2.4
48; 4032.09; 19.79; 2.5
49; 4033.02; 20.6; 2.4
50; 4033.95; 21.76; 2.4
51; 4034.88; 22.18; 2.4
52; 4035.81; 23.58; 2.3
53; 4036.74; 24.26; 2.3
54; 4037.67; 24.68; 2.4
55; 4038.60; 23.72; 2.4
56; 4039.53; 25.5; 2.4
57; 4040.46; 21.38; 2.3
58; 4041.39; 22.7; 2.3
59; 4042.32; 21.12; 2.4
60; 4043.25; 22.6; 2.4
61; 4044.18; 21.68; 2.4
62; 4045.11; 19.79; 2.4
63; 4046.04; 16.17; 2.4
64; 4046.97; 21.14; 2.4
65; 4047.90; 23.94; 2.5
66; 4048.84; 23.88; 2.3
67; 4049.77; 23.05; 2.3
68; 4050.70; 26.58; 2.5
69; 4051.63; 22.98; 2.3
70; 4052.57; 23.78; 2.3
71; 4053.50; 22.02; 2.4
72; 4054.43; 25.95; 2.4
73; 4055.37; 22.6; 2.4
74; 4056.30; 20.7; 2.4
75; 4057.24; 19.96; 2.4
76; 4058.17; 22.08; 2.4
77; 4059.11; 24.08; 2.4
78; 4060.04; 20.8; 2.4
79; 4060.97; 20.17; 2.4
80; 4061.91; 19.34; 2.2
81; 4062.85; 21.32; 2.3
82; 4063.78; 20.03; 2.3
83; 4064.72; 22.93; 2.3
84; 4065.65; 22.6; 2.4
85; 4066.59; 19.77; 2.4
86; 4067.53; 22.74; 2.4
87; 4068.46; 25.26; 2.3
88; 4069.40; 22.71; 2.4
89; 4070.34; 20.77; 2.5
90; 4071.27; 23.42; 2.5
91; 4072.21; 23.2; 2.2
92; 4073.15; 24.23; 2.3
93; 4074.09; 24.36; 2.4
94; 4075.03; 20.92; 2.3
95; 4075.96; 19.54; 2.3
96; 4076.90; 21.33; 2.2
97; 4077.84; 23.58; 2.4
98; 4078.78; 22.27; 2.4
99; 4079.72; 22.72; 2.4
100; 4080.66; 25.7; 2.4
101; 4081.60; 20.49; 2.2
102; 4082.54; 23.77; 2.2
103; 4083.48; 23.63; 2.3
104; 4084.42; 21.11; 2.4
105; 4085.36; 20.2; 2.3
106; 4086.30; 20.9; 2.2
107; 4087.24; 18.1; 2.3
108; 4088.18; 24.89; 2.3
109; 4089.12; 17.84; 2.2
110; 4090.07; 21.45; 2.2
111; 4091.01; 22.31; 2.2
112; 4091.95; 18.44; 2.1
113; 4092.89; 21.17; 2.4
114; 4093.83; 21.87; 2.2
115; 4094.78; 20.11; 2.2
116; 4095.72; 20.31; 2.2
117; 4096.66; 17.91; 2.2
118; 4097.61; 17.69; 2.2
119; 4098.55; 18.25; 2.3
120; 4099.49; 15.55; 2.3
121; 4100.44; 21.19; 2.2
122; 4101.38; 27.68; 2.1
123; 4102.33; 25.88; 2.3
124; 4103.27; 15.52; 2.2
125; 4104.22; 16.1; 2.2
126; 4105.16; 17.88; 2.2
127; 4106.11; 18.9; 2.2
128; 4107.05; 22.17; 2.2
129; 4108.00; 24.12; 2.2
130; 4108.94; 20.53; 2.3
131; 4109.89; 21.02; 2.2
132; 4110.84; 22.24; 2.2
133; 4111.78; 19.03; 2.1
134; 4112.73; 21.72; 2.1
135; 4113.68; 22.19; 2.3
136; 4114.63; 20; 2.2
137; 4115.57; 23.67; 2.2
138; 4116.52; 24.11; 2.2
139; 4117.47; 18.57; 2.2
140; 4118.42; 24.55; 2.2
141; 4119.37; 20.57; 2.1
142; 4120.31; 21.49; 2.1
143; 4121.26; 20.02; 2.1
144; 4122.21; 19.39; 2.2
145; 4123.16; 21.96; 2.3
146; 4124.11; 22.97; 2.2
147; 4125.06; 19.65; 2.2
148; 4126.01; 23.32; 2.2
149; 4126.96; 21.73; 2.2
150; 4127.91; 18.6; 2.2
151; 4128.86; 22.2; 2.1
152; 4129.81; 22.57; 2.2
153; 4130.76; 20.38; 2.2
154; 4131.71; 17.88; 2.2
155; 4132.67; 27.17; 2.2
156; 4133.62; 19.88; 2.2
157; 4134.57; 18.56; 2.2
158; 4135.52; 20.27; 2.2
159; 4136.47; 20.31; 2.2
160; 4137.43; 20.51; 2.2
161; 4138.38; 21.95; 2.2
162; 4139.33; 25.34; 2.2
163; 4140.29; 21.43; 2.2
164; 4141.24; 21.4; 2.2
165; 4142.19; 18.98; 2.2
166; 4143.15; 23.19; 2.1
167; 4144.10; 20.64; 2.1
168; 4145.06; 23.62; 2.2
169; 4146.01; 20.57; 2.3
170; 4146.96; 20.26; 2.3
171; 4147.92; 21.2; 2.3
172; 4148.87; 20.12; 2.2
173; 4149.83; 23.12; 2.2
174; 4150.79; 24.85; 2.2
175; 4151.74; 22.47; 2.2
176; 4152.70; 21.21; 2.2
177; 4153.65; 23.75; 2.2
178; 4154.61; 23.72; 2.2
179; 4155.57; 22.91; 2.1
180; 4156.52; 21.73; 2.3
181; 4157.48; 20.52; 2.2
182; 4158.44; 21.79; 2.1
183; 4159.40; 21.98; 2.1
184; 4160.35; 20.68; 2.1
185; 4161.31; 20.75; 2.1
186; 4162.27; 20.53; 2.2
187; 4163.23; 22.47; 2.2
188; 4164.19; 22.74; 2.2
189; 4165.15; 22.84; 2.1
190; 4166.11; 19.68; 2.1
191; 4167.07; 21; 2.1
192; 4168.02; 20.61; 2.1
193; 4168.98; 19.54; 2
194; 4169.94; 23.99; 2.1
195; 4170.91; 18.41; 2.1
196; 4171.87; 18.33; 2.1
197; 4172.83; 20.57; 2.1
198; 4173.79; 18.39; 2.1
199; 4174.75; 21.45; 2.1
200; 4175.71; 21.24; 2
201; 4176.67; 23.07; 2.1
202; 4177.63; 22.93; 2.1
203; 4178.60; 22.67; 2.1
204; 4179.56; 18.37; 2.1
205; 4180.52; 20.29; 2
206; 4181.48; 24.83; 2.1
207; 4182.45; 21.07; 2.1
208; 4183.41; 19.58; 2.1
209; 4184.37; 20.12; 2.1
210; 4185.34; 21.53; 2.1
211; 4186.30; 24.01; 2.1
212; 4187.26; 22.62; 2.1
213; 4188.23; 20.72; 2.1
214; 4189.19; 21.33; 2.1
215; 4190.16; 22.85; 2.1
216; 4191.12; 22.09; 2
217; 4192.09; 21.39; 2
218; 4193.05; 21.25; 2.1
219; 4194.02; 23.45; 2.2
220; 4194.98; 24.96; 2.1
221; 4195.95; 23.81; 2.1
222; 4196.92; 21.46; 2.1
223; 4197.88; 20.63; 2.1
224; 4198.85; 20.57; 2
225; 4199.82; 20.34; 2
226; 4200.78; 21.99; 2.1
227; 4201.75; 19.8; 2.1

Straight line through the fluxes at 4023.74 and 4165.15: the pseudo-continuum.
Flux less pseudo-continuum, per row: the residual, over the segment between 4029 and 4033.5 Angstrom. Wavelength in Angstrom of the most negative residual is 4030.23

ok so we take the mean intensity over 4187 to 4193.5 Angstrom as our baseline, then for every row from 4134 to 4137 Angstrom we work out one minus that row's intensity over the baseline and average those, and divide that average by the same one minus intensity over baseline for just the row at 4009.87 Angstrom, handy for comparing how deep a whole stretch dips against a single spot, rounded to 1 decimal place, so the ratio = 2.0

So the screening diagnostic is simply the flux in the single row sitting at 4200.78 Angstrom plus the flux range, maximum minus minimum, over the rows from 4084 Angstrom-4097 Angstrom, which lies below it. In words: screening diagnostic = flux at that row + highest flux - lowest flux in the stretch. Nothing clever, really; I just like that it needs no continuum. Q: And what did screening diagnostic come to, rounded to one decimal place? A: 29.0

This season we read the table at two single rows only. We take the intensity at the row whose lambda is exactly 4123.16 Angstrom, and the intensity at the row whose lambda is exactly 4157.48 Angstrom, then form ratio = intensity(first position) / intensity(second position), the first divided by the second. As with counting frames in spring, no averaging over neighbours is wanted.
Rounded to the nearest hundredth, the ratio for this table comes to 1.07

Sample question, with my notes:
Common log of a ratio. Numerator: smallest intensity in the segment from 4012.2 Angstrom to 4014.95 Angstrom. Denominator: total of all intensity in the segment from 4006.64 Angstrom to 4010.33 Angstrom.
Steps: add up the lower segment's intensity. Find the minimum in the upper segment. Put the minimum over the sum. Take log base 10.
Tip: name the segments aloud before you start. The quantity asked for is -0.589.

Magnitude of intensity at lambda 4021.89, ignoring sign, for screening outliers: 21.3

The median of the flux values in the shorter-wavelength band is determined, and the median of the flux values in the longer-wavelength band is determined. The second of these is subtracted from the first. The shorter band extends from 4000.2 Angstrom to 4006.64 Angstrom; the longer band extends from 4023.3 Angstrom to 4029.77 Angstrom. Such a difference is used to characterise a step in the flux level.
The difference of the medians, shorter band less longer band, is -2.6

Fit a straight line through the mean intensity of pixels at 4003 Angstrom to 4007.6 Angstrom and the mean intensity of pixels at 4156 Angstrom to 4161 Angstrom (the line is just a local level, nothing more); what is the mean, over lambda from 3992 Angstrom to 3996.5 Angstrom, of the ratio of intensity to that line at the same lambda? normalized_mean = 1.12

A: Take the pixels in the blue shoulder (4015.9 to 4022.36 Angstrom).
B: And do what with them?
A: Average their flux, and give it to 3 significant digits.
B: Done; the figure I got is 23.7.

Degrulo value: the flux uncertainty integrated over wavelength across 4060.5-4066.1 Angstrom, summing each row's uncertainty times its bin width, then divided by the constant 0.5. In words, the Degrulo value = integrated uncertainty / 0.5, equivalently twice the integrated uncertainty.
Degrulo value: 26.0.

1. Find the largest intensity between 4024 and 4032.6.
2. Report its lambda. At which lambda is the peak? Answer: 4026.52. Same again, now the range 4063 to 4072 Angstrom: 4068.46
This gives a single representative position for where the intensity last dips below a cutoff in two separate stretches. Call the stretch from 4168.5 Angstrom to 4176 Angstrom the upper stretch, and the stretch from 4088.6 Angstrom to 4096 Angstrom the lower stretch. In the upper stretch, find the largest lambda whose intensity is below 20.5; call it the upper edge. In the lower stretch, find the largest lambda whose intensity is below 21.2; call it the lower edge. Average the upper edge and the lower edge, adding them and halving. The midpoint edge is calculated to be 4134.8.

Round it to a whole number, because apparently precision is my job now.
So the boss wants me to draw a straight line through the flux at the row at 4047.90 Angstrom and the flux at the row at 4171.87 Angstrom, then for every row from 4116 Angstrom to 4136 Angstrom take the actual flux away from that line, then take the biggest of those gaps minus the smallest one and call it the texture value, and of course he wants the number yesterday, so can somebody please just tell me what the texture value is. 9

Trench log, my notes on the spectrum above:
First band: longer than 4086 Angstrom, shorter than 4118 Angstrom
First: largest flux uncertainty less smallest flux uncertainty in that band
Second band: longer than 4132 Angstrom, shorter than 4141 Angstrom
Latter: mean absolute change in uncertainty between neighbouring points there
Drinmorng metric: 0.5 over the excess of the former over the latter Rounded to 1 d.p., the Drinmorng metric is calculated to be 1.7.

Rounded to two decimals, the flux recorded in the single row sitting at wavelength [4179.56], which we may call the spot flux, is 18.37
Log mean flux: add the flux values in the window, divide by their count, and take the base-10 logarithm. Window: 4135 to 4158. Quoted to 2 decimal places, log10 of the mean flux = 1.34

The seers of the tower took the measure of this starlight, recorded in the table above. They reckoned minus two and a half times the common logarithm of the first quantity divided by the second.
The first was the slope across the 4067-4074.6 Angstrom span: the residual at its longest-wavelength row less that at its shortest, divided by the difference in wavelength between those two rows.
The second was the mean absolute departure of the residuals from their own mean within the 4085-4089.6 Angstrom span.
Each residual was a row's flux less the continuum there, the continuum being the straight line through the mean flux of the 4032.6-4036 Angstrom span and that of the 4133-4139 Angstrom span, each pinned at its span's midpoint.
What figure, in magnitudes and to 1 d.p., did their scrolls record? 2.2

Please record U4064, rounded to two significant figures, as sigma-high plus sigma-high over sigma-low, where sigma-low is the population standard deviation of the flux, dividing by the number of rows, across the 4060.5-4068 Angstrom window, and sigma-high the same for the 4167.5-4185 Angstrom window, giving 3.3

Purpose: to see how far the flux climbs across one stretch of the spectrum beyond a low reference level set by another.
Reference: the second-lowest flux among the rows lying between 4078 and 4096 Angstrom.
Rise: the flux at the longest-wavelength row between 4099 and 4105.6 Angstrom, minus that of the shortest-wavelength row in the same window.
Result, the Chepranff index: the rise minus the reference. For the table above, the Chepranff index -15.8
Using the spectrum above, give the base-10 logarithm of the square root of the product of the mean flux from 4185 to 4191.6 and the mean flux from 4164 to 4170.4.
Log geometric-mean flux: 1.339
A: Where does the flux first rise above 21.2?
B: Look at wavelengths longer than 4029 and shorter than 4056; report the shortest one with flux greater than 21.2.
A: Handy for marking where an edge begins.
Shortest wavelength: 4029.31 Angstrom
